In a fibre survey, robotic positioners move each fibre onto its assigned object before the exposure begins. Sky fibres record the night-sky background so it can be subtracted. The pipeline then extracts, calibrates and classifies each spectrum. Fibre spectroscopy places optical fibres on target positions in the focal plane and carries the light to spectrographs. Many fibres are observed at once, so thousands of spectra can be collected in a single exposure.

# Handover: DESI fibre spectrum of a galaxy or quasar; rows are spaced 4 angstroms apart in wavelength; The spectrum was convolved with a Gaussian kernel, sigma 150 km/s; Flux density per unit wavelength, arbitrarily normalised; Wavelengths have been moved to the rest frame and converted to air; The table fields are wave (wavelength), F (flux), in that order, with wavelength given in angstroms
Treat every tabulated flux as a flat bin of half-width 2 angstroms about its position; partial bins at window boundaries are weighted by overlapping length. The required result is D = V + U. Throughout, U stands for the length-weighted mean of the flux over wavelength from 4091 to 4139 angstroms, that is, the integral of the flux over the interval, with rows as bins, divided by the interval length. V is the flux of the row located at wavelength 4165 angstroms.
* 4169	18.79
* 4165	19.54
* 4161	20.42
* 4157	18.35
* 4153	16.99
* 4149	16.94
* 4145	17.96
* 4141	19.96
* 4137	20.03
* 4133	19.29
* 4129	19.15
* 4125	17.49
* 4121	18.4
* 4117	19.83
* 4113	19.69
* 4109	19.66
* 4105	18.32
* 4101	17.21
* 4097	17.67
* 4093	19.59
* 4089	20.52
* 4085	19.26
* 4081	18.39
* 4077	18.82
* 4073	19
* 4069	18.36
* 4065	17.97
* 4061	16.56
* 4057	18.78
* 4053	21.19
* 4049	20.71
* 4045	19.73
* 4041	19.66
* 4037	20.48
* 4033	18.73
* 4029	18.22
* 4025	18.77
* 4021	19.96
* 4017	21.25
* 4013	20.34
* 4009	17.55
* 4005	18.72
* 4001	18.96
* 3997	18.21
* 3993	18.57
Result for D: 38.4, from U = 18.9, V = 19.54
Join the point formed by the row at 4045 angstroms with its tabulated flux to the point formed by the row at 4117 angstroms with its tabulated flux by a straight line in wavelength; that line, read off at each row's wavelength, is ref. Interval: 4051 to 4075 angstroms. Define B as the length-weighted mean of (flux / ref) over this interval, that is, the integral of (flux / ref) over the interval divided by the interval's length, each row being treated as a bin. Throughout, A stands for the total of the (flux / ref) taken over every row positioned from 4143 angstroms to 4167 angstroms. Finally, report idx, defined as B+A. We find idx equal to 6.49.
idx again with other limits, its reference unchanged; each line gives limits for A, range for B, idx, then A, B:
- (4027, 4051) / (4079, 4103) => 6.91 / 5.96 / 0.948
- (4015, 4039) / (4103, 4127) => 6.91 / 5.96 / 0.953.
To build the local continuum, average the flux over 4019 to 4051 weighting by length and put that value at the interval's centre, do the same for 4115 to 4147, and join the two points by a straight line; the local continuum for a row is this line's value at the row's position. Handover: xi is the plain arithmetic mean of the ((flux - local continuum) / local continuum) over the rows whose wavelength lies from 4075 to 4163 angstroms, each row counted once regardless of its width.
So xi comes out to -0.014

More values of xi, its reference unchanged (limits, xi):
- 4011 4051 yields 0.012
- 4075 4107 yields -0.026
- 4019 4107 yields -0.020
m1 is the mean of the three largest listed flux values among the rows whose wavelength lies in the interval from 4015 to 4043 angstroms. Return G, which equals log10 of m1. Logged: 1.313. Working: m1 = 20.6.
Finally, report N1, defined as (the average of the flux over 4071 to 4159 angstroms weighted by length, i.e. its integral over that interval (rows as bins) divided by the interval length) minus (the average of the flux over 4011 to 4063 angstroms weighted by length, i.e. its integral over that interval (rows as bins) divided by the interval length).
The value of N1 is -0.8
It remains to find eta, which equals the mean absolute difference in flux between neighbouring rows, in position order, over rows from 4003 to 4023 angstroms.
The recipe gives 1.5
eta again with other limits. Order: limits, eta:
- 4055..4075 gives 1.2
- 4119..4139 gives 0.9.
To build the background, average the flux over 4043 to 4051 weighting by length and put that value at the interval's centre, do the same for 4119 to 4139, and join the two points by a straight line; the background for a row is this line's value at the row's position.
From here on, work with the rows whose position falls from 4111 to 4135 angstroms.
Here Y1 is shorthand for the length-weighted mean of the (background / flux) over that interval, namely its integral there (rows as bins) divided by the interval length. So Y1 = 1.00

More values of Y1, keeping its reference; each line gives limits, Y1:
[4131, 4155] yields 1.01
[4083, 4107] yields 1.04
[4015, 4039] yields 1.05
